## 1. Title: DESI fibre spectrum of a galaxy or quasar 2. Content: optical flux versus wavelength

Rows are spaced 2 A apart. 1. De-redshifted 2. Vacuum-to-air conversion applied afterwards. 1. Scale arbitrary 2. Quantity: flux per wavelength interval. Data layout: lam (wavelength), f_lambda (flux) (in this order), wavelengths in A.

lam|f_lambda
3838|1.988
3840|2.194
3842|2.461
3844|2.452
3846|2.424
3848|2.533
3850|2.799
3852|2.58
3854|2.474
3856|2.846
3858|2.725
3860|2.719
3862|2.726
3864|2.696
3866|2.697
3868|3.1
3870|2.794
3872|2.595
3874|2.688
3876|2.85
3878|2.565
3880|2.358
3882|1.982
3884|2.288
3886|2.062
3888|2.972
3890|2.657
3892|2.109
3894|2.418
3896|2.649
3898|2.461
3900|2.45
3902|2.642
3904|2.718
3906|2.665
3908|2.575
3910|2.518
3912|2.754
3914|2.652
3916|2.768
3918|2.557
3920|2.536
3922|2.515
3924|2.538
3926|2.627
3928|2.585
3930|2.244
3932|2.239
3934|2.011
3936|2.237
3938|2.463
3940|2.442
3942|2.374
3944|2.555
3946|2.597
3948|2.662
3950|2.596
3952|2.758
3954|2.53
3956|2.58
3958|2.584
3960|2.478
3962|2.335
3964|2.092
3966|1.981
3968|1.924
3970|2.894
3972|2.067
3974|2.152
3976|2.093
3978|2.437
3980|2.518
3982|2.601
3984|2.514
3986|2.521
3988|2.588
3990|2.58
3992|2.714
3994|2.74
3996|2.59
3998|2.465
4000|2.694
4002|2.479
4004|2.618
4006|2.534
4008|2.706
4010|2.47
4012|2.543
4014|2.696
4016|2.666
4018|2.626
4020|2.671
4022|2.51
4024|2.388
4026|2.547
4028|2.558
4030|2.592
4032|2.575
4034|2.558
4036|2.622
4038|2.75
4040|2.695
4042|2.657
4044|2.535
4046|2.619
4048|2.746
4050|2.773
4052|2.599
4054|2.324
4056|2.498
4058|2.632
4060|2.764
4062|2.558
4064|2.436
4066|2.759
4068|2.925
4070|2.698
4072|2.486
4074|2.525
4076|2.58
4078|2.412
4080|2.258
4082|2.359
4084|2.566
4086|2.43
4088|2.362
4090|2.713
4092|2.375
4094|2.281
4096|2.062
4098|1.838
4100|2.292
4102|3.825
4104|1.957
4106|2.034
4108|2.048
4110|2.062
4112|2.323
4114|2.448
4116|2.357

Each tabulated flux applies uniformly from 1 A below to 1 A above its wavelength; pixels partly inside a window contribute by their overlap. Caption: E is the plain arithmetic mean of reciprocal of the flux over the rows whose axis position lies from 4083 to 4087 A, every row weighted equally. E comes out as 0.40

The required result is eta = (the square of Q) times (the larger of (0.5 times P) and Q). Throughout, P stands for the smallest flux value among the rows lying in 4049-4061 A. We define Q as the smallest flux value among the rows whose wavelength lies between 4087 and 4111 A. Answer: 6.2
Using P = 2.324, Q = 1.838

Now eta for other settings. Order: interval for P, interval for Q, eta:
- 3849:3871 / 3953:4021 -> 7.1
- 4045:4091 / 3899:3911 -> 14.7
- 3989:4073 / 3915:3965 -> 8.1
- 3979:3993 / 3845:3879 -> 14.2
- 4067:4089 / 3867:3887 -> 7.8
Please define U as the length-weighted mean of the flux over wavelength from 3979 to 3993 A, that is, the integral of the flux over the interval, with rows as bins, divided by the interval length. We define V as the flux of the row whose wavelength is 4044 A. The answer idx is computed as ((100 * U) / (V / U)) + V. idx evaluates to 264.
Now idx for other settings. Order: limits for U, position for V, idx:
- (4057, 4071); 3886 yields 351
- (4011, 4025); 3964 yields 322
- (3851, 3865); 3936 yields 324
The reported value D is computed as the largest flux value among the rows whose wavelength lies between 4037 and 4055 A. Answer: 2.773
